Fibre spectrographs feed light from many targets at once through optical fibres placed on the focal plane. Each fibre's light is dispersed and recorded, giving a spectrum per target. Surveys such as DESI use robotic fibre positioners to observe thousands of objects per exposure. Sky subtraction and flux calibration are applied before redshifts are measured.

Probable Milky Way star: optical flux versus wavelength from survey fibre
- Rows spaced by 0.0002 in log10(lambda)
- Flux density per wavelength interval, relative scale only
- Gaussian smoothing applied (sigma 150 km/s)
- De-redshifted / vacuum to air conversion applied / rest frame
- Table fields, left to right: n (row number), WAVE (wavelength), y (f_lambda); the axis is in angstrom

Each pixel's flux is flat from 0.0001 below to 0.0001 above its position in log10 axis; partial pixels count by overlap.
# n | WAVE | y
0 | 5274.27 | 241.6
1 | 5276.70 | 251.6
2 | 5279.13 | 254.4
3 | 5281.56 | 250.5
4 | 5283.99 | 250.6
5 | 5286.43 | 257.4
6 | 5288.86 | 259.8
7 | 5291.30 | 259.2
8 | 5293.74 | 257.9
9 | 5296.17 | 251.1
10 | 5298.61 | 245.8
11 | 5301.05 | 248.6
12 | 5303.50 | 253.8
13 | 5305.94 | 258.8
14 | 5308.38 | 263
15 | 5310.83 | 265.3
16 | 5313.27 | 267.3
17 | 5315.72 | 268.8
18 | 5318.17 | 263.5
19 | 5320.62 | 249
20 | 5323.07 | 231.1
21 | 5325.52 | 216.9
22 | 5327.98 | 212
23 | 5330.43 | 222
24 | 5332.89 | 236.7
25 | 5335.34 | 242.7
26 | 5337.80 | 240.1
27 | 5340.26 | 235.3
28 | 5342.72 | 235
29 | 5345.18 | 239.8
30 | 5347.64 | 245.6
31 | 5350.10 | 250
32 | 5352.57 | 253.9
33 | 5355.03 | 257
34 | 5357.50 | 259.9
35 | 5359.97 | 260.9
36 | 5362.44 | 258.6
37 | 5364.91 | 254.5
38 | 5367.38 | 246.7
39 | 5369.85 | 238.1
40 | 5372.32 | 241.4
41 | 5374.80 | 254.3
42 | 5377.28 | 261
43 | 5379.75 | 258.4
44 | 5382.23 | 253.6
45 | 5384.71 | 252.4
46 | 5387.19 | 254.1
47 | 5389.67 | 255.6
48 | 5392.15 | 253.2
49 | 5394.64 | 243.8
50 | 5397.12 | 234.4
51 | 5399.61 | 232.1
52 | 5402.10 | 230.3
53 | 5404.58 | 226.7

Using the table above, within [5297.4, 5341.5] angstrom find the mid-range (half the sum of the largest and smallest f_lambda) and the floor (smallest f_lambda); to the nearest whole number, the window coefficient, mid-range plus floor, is 452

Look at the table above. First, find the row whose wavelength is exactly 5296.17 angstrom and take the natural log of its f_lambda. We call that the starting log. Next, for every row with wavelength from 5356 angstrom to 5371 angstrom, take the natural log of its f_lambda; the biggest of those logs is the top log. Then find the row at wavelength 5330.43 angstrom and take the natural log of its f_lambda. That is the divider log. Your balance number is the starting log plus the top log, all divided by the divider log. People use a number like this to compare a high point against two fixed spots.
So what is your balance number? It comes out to 2.05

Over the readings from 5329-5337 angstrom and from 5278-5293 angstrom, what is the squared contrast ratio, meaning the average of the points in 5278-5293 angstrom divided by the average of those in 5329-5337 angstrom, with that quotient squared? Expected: 1.19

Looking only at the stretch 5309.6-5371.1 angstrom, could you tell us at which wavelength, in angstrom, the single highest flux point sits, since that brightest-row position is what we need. 5315.72 angstrom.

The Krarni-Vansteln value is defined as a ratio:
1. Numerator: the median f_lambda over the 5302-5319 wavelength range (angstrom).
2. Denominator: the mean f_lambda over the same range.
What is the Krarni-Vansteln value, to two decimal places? 1.00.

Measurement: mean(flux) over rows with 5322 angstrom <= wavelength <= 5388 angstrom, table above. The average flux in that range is 245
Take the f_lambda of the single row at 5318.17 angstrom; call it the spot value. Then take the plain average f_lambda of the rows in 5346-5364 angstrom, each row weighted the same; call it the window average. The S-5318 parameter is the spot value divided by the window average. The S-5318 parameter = 1.03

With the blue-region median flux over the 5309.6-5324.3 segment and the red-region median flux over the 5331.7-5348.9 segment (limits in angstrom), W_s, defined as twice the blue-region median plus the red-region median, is 769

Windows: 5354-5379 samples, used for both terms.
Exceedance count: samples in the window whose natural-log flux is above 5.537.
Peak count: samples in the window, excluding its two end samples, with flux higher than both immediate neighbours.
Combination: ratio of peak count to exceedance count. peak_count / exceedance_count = 0.1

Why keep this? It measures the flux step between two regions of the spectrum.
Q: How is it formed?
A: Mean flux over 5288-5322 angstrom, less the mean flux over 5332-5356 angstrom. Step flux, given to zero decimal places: 14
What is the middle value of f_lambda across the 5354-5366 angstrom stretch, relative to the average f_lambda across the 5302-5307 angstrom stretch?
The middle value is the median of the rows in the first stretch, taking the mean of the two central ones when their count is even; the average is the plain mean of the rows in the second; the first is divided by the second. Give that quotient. 1.01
